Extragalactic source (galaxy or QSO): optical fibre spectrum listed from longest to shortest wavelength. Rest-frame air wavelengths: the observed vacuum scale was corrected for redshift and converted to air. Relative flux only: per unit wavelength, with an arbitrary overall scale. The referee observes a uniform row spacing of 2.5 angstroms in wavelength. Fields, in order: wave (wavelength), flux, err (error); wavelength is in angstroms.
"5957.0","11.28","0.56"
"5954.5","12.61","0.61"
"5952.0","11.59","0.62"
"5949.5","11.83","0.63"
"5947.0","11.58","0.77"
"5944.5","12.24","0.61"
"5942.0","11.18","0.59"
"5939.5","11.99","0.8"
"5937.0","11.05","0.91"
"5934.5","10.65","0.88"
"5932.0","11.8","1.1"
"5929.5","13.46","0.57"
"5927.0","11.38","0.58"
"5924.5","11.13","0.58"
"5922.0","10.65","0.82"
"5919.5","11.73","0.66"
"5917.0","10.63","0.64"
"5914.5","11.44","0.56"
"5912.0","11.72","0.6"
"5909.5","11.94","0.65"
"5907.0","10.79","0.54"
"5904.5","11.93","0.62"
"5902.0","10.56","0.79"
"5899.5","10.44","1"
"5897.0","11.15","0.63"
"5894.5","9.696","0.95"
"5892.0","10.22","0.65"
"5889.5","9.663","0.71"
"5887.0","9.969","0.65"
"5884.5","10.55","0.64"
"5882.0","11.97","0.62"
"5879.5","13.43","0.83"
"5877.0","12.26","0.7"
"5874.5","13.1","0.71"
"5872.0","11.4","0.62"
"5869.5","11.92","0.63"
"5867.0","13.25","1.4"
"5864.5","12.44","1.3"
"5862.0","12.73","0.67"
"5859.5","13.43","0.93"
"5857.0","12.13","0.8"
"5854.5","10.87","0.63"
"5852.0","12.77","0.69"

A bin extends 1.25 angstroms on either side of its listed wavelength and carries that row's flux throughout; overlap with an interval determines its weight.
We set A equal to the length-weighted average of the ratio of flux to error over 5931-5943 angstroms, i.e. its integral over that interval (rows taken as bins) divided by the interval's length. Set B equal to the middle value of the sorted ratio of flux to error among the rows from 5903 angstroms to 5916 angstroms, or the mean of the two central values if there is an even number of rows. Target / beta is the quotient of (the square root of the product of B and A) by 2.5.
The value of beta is 6.6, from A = 13.7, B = 20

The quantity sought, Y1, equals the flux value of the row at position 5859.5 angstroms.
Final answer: 13.43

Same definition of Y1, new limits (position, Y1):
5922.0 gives 10.65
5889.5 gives 9.663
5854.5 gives 10.87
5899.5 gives 10.44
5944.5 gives 12.24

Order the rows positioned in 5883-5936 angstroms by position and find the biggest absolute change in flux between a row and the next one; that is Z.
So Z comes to 2.08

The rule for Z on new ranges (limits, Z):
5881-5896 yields 1.42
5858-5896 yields 1.70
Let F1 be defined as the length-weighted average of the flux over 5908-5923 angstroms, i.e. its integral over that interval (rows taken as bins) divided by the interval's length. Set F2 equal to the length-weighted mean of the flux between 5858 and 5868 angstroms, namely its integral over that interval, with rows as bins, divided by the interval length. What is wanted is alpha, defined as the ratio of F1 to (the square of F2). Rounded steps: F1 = 11.4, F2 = 12.9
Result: 0.068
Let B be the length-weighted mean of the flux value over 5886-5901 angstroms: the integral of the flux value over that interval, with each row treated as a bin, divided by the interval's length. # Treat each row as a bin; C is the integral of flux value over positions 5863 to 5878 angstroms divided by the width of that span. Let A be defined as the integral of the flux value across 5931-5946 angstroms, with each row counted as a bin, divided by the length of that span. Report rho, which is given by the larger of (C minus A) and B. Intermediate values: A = 11.5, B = 10.2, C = 12.40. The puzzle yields 10.20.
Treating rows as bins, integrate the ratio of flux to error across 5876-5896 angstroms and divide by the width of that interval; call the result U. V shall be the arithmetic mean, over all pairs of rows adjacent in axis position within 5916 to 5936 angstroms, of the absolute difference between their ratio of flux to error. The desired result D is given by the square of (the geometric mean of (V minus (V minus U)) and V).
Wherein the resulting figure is 68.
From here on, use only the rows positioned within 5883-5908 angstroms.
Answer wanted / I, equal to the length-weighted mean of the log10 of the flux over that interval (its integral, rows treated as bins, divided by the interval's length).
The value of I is 1.02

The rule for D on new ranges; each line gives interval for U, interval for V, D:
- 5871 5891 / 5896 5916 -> 49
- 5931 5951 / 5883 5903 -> 62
